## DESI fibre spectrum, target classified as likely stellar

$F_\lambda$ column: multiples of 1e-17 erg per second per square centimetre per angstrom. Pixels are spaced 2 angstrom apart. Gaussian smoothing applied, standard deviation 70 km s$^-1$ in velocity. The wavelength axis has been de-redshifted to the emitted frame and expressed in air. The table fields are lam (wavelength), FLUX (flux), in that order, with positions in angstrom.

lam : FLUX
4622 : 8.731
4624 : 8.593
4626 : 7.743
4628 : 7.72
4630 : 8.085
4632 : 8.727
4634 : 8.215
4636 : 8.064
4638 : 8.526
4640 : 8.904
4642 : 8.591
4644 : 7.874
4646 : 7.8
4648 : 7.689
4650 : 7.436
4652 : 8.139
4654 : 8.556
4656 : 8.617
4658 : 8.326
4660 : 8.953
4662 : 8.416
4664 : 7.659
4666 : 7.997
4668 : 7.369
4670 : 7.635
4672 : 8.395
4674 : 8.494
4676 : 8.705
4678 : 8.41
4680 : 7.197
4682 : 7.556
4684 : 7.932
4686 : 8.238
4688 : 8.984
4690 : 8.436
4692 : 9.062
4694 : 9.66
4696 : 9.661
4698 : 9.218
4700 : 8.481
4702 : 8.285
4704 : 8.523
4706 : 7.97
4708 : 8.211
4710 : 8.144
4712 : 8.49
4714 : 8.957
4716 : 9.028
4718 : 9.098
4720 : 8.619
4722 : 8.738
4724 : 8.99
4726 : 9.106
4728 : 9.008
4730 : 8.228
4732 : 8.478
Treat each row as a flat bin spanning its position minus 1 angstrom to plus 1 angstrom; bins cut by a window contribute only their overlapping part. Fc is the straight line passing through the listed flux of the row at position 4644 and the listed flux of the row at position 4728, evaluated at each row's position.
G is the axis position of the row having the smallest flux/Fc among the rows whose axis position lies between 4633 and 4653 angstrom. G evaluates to 4650 angstrom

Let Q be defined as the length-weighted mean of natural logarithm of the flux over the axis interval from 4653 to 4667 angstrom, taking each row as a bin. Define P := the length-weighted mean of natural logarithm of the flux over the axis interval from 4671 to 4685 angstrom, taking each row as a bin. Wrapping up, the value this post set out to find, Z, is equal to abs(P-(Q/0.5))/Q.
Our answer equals 1.02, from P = 2.09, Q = 2.12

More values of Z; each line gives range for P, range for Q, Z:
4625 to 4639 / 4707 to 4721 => 1.03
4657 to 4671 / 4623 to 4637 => 1.01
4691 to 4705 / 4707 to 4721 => 0.98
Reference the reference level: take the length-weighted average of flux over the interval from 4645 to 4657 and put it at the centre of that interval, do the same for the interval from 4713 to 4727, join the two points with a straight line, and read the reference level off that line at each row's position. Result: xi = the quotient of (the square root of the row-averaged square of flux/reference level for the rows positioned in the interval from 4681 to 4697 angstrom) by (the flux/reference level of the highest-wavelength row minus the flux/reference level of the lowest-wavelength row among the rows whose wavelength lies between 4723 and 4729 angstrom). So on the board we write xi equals -273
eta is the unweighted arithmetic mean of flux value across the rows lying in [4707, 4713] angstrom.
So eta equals 8.28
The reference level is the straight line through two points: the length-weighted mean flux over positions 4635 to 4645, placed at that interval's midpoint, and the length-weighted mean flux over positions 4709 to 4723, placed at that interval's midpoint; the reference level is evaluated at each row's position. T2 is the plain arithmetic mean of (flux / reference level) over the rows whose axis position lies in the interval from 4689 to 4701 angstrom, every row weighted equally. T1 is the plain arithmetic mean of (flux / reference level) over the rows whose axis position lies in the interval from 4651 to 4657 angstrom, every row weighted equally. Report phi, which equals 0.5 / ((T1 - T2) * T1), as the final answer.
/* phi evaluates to -9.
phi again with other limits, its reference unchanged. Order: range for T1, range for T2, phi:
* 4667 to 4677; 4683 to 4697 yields -7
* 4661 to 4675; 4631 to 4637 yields -9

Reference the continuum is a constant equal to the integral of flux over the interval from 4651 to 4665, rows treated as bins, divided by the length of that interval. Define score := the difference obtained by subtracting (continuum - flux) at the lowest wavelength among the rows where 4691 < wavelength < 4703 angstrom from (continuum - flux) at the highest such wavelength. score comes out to 0.8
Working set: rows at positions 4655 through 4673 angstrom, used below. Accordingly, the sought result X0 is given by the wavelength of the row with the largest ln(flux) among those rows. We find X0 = 4660 angstrom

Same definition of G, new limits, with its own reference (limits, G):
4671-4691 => 4680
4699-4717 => 4706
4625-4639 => 4628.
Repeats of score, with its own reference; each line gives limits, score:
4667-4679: -1.0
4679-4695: -2.5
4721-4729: -0.3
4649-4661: -1.5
